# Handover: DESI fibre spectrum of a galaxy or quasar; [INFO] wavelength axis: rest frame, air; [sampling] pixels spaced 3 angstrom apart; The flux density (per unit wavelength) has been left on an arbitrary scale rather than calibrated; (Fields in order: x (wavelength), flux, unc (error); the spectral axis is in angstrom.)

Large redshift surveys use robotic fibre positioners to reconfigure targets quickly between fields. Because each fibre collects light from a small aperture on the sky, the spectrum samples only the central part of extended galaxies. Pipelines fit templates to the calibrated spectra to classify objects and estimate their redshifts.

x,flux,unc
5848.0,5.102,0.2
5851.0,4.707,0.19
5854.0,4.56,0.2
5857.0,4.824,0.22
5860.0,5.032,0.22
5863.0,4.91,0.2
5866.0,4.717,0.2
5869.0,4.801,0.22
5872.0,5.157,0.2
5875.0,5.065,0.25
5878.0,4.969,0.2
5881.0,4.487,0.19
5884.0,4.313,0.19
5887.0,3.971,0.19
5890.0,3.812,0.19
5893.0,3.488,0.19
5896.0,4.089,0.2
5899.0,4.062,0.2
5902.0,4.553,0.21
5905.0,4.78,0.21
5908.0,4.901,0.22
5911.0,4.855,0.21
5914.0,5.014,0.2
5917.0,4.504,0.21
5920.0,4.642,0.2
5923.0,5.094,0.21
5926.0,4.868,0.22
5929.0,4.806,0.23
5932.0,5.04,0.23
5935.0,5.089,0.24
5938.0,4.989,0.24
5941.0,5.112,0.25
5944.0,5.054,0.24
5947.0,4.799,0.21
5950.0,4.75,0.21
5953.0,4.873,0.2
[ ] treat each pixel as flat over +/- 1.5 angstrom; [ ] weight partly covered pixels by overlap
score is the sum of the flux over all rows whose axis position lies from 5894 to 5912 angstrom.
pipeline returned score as 27.2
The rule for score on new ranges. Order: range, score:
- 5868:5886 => 28.8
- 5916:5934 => 29.0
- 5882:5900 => 23.7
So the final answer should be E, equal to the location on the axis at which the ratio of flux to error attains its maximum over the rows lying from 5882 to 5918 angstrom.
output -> 5914.0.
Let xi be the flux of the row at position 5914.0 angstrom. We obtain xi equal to 5.014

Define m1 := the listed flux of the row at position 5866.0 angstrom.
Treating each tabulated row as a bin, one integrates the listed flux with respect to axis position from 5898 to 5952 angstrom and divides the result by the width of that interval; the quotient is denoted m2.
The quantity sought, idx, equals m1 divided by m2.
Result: 0.98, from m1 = 4.717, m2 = 4.84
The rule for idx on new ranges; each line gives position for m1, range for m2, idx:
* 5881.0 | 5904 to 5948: 0.91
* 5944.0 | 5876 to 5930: 1.12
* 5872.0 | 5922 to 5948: 1.03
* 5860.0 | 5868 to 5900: 1.15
